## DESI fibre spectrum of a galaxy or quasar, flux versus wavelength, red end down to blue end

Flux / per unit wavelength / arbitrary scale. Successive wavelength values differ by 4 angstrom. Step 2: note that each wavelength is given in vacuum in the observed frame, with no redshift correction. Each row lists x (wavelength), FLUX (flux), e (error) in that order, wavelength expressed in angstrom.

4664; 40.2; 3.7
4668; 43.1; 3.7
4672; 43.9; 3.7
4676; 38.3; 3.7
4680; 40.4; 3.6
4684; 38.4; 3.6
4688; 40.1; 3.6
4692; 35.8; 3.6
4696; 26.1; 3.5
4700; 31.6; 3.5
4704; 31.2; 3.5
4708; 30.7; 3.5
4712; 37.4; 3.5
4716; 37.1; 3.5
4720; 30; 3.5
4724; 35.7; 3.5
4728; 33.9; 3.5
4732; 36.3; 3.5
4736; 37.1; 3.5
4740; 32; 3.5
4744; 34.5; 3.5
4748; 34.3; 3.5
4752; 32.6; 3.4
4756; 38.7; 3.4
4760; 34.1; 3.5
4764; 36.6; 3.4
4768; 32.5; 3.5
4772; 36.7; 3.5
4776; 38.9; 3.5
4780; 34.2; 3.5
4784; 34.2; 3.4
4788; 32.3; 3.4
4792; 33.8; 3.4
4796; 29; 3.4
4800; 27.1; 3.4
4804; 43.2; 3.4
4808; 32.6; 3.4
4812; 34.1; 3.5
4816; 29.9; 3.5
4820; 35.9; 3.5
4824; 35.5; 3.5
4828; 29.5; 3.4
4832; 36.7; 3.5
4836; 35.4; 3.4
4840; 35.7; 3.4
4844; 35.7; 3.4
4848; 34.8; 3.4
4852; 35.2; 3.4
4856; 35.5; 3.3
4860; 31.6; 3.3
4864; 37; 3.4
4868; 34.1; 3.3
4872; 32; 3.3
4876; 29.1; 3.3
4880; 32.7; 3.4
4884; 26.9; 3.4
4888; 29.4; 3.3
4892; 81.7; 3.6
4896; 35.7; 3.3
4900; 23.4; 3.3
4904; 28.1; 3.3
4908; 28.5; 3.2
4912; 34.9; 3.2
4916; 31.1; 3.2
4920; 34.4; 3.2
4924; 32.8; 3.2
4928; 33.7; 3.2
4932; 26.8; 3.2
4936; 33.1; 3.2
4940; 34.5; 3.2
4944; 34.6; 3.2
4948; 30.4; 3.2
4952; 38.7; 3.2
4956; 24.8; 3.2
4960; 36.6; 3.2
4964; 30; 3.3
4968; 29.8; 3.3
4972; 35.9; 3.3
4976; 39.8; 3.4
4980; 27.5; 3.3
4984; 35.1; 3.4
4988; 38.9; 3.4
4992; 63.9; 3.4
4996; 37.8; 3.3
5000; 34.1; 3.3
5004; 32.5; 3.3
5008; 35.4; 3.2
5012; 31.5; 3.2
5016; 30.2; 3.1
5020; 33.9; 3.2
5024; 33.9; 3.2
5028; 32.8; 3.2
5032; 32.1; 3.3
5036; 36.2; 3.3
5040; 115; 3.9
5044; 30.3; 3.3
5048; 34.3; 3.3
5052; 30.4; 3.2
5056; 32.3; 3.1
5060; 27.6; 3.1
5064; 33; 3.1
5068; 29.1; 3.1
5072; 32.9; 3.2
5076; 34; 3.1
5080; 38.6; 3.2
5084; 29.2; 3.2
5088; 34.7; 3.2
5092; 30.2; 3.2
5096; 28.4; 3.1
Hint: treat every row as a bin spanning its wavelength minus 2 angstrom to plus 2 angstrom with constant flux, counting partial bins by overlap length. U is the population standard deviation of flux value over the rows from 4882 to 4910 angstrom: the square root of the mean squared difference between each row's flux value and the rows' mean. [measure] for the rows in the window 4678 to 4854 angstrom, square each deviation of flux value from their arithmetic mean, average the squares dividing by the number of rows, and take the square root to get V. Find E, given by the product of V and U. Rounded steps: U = 18.9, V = 3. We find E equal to 65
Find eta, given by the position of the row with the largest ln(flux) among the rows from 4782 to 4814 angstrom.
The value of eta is 4804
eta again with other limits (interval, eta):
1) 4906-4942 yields 4912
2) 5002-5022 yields 5008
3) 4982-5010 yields 4992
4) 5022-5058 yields 5040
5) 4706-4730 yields 4712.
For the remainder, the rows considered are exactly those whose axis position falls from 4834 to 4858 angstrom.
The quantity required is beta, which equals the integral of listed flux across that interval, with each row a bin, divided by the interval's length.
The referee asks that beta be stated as 35.4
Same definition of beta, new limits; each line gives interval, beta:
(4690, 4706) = 31.2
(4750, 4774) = 35.2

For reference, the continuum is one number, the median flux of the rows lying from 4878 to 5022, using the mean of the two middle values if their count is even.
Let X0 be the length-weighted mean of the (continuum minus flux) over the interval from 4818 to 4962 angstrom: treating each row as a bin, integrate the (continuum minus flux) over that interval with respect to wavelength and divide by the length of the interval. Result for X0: -0.67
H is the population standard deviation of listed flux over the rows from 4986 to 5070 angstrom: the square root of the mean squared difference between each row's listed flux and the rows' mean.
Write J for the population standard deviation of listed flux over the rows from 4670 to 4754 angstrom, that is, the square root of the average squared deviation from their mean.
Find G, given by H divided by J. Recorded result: 4.6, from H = 18.6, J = 4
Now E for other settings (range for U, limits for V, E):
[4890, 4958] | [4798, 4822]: 63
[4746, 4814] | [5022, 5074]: 81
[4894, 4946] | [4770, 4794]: 8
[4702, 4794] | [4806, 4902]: 25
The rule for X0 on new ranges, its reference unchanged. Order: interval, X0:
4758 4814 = -0.84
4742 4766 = -1.73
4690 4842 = -0.62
